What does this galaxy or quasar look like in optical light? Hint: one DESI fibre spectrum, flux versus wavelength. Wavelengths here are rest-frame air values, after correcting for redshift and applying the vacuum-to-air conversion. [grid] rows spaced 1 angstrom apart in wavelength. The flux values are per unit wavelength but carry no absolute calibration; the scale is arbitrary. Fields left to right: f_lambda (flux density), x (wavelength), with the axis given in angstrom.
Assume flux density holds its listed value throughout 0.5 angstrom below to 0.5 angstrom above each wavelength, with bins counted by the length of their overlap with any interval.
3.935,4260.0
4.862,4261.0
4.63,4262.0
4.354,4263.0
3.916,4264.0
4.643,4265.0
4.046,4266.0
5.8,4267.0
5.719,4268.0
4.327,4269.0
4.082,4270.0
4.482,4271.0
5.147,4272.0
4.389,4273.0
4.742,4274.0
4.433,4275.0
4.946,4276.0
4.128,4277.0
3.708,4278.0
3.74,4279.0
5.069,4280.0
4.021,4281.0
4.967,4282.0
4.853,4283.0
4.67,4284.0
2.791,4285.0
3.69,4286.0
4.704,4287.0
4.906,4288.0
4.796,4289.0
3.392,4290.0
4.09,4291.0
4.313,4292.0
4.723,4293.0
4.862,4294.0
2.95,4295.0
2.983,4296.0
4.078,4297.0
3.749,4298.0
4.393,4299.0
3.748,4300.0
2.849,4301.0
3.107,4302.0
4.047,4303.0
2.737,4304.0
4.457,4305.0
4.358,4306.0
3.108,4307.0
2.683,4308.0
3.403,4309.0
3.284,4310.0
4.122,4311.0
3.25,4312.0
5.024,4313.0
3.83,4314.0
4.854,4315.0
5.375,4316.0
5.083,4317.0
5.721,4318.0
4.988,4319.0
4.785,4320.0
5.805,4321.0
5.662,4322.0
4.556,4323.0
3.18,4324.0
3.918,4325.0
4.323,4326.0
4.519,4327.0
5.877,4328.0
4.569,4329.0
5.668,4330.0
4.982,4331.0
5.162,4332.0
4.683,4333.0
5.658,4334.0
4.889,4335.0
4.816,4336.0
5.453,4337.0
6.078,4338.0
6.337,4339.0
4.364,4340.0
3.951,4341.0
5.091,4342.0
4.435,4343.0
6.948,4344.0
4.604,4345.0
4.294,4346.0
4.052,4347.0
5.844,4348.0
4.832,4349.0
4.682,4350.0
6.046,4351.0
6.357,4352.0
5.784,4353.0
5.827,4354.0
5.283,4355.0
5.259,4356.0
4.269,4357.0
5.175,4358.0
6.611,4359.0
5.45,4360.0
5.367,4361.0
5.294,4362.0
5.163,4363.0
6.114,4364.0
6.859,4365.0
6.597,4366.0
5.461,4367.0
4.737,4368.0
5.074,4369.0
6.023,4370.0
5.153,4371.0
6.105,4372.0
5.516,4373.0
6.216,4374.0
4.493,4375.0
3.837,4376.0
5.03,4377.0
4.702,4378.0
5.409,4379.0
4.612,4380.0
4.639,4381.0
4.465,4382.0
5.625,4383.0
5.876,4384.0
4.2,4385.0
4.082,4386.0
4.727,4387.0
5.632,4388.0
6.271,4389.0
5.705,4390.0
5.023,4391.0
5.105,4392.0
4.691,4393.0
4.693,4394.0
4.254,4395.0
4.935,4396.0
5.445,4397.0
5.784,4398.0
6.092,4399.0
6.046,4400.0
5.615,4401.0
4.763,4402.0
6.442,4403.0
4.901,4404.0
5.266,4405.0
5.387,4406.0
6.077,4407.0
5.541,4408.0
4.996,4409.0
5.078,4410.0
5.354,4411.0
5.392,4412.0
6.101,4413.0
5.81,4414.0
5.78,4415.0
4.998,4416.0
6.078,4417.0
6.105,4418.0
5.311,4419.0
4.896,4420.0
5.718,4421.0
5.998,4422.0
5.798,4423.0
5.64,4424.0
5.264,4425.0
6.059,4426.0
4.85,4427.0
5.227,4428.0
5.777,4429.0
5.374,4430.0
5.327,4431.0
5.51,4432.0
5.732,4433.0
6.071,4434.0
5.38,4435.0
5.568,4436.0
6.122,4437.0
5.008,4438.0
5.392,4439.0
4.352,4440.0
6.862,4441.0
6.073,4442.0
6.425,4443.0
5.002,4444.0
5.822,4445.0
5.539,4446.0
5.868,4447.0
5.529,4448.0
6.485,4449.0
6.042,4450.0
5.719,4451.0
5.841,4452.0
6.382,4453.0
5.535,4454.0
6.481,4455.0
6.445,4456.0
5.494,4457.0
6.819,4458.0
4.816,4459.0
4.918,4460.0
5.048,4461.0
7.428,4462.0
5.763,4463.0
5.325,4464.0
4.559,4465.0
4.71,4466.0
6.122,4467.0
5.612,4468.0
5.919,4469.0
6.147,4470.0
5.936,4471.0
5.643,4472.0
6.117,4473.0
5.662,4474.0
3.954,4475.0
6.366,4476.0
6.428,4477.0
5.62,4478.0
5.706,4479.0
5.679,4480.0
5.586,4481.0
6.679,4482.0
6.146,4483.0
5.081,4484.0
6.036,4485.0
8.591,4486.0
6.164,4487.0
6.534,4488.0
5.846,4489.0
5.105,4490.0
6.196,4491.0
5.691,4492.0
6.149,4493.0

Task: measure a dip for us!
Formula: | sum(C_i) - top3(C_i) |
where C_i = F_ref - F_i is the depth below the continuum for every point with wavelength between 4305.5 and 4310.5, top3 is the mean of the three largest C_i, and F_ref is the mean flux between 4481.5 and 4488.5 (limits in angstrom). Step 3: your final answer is 12.0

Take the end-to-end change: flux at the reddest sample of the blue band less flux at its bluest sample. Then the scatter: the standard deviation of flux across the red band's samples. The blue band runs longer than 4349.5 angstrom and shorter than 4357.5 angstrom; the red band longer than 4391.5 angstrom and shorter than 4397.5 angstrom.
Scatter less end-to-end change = 0.8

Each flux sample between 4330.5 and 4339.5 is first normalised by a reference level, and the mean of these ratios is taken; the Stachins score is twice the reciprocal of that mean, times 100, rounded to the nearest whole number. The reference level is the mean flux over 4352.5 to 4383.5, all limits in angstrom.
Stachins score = 201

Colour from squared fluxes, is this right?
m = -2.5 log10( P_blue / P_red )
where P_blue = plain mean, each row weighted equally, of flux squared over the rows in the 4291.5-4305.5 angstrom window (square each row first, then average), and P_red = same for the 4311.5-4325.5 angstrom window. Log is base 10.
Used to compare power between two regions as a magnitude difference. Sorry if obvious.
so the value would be 0.47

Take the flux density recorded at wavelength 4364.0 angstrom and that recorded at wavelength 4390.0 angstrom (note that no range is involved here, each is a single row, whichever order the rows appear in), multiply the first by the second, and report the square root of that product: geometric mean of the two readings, 5.91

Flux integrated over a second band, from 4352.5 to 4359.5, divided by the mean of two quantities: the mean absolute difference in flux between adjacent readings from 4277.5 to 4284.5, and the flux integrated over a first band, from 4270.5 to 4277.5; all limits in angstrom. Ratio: 2.32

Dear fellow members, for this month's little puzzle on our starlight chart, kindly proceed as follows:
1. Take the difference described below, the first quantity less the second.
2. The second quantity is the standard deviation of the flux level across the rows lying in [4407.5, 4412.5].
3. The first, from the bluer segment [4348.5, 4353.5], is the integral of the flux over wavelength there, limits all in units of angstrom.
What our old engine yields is 27.5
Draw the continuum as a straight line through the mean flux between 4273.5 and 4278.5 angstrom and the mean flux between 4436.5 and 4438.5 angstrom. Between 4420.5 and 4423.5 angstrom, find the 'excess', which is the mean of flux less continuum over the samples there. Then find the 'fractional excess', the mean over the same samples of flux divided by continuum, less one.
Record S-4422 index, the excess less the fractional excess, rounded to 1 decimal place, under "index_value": 0.3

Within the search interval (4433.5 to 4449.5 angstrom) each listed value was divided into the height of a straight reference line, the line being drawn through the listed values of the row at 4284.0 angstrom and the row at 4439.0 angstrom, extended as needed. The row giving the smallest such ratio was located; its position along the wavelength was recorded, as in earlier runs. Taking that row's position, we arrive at 4441.0 angstrom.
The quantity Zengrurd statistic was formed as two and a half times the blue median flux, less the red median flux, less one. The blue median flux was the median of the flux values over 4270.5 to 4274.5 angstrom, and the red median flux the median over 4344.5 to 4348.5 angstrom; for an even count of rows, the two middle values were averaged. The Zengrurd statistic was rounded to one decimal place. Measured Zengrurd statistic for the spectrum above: 6.1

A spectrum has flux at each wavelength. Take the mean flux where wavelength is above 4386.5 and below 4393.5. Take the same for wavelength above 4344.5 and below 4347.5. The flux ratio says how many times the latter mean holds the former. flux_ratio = 0.81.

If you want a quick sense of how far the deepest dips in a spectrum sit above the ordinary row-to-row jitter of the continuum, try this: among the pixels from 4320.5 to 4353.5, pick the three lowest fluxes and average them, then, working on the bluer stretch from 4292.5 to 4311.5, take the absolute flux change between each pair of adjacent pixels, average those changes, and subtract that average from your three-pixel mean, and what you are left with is 2.94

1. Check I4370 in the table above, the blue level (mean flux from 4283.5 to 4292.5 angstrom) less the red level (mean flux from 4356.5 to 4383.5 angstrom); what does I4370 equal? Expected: -1.2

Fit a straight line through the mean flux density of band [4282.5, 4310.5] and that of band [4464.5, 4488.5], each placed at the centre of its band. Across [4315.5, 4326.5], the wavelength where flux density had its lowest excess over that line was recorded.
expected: 4324.0 angstrom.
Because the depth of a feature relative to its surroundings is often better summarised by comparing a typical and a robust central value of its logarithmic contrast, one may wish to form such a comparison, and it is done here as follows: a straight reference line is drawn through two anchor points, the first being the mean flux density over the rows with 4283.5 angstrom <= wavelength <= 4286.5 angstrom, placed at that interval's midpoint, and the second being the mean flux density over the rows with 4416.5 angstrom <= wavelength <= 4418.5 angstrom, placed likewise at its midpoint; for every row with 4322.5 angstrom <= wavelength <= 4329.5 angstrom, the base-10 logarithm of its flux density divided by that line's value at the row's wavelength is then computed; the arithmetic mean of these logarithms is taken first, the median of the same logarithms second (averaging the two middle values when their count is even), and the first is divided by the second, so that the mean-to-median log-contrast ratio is -2.0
